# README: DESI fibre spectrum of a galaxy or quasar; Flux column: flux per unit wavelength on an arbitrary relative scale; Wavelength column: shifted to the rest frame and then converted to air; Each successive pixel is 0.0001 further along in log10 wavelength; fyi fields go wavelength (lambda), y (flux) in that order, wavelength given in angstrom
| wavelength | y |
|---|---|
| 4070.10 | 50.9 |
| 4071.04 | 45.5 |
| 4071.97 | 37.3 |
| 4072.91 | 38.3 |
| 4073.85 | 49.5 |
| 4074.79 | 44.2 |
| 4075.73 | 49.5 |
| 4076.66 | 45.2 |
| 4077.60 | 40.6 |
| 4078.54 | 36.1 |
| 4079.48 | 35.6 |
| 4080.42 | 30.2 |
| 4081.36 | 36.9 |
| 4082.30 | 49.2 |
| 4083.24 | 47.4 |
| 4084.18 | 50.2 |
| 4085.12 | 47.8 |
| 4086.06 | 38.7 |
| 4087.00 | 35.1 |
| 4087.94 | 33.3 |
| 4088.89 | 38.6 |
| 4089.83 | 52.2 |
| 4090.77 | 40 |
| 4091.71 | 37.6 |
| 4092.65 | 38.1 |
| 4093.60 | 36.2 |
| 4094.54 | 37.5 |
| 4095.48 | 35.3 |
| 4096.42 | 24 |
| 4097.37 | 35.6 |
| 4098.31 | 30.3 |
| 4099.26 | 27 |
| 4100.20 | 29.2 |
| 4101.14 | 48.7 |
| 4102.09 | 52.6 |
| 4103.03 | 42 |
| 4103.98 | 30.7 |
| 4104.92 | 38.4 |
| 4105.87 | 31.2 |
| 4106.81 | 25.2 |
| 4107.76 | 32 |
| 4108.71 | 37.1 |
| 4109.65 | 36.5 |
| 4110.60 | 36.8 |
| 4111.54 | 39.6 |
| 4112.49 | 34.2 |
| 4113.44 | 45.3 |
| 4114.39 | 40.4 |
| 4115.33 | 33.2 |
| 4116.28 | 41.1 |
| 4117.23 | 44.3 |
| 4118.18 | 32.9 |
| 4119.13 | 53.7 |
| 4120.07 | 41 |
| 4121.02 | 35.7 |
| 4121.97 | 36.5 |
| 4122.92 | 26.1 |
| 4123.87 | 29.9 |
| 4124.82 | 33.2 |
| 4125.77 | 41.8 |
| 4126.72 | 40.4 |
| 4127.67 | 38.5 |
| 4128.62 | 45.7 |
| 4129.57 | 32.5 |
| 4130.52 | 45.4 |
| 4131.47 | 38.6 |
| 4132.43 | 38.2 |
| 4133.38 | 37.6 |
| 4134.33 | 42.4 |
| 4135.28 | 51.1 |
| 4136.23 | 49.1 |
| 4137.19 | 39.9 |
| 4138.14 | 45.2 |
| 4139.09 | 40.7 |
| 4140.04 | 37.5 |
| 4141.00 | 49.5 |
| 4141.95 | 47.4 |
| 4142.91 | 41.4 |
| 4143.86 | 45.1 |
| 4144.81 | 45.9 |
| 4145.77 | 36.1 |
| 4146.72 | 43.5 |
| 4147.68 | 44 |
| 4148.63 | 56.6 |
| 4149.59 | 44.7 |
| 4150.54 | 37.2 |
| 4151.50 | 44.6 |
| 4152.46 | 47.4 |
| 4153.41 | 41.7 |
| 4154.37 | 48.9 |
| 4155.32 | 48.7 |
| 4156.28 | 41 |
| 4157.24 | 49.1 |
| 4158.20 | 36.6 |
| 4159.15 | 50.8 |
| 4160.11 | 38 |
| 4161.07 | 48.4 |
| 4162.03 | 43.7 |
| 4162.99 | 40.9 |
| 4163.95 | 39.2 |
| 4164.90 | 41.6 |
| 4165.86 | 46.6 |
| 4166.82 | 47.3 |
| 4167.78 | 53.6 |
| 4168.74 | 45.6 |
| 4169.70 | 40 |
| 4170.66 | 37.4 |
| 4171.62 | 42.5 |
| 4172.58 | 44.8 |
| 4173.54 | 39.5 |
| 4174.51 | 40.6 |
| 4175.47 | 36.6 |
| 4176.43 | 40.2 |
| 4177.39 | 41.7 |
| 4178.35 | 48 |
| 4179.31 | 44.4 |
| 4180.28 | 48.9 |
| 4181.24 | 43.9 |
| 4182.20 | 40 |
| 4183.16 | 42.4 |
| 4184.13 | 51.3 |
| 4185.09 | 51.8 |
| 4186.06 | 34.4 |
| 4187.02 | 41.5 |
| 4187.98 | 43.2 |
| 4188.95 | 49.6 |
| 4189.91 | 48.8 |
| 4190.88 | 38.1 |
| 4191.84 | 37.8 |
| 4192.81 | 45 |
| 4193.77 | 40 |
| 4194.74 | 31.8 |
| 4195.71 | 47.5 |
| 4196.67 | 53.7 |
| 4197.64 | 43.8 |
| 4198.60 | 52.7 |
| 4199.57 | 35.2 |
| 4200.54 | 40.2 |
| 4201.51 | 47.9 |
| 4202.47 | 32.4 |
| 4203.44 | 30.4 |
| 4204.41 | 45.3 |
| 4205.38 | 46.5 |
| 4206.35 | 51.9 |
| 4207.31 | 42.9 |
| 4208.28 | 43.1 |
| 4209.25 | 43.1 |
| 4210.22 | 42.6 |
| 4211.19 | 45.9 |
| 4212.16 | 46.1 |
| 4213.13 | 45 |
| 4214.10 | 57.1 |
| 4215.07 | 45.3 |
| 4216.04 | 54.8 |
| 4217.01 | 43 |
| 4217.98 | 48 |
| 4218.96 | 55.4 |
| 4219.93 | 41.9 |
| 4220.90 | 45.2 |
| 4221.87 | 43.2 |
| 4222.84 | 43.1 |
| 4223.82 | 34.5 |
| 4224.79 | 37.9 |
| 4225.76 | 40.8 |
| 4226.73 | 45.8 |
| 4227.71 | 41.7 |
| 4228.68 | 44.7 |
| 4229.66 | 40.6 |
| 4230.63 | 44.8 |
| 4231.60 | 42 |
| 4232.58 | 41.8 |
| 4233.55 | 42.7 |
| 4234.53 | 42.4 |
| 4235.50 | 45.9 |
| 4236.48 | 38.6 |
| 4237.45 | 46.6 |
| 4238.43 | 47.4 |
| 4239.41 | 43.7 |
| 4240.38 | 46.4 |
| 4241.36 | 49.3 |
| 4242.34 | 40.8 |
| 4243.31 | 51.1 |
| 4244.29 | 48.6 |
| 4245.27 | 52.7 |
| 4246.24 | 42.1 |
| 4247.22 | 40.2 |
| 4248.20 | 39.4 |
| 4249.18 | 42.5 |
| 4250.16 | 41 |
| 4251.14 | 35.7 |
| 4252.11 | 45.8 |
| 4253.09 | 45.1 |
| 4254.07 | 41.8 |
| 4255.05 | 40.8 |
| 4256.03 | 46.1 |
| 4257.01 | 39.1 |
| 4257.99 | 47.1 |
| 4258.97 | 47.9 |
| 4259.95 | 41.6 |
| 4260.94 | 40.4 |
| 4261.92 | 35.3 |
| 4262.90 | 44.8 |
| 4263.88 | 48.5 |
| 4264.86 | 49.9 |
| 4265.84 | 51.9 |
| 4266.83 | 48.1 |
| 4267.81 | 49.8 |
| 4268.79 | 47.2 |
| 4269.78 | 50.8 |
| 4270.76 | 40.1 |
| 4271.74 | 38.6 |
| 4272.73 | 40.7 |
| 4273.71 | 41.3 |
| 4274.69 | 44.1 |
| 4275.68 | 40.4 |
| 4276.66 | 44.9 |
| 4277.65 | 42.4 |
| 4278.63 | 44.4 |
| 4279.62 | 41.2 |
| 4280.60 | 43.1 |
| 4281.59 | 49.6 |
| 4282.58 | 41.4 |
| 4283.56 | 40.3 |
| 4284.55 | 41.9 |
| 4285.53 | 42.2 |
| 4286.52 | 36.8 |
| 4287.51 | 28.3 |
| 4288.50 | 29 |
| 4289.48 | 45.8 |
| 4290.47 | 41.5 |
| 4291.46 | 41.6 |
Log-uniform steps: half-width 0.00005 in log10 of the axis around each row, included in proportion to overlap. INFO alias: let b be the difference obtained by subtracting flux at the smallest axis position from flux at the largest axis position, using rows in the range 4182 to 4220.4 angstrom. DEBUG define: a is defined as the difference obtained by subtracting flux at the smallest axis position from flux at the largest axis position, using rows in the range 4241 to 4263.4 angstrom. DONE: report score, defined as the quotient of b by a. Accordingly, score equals 0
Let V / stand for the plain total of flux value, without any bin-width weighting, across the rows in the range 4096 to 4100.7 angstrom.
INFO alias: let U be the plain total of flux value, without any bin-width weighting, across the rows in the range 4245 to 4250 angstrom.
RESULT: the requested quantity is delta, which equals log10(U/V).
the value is 0.17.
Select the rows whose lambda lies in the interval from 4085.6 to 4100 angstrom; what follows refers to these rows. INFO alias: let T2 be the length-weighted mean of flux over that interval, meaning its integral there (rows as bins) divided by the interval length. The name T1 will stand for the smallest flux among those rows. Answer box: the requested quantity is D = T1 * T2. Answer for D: 860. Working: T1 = 24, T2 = 35.8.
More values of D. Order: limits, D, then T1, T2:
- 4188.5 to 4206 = 1296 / 30.4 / 42.6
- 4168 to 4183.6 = 1555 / 36.6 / 42.5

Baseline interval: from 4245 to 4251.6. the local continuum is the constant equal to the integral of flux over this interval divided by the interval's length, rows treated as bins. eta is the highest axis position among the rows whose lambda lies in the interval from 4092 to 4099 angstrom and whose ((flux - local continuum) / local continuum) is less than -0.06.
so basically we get 4098.31 angstrom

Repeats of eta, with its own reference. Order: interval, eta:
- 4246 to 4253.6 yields 4251.14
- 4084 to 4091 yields 4088.89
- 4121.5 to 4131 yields 4129.57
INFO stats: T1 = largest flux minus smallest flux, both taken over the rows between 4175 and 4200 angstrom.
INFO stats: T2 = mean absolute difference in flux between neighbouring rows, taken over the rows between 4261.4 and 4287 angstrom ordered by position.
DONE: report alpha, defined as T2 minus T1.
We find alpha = -18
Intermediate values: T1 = 21.9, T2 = 3.5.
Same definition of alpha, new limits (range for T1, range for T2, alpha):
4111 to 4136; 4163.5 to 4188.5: -23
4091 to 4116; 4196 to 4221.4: -22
